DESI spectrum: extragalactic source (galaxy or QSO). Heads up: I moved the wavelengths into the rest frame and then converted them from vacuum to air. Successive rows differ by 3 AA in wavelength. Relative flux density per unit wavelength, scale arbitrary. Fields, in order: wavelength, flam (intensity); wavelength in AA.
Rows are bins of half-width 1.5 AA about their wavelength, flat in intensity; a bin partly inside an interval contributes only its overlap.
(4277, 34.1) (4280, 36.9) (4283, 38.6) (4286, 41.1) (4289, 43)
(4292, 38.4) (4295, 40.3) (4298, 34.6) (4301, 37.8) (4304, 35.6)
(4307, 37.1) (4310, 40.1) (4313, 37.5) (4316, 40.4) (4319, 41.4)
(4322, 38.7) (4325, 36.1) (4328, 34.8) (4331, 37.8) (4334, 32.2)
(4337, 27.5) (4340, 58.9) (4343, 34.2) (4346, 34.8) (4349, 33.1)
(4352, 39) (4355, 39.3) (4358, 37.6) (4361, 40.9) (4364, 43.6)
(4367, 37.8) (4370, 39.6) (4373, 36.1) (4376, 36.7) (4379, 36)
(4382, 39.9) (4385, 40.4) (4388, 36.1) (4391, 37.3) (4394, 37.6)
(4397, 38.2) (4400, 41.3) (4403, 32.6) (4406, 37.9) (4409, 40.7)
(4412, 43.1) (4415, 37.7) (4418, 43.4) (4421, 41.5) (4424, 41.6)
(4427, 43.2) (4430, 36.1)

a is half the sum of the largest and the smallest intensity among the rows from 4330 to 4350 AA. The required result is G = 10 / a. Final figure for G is 0.231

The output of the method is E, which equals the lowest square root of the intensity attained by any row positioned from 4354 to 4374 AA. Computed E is 6.0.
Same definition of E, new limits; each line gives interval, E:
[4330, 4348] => 5.2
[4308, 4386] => 5.2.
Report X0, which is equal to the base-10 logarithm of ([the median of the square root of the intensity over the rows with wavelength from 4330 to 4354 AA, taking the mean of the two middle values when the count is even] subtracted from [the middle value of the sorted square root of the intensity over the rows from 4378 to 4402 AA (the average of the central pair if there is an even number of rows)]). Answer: -0.55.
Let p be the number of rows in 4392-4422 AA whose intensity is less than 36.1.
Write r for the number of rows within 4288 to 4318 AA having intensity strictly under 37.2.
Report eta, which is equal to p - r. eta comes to -2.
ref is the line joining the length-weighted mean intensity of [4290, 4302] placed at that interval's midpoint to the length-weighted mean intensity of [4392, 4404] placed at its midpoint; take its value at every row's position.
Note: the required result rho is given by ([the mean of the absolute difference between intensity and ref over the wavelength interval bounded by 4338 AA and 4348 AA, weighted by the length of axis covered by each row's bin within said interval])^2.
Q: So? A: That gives 82.1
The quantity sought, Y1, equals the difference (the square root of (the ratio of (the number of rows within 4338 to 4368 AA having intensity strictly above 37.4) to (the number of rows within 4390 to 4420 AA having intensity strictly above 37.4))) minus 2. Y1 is -1.06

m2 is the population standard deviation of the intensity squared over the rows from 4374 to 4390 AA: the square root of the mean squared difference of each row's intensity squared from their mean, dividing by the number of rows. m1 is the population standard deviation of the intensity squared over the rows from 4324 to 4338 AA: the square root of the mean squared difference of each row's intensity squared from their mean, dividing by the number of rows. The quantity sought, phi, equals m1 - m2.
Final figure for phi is 87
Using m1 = 234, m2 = 147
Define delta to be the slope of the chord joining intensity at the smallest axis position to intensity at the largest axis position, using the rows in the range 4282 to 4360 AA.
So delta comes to -0.01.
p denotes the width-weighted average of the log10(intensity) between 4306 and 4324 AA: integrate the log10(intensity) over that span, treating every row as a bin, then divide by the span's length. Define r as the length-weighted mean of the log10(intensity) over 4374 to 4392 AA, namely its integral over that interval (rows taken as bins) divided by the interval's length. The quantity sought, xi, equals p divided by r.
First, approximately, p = 1.59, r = 1.58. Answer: 1.011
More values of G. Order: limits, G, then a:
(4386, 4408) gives 0.271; 37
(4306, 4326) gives 0.258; 39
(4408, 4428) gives 0.247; 41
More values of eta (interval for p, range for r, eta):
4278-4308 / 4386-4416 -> 0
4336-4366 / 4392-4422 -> 3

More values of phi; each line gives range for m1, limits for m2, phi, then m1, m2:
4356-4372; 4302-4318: 39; 179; 140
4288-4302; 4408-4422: 50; 216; 166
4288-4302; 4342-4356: 29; 216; 187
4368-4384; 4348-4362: -64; 131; 195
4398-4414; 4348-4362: 81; 276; 195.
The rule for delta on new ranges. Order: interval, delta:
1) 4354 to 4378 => -0.12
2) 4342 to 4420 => 0.12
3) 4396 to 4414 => 0.33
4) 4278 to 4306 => -0.05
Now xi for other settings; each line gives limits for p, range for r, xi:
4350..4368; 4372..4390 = 1.014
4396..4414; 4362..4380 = 1.003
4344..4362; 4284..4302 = 0.986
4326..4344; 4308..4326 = 0.982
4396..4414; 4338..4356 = 1.001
